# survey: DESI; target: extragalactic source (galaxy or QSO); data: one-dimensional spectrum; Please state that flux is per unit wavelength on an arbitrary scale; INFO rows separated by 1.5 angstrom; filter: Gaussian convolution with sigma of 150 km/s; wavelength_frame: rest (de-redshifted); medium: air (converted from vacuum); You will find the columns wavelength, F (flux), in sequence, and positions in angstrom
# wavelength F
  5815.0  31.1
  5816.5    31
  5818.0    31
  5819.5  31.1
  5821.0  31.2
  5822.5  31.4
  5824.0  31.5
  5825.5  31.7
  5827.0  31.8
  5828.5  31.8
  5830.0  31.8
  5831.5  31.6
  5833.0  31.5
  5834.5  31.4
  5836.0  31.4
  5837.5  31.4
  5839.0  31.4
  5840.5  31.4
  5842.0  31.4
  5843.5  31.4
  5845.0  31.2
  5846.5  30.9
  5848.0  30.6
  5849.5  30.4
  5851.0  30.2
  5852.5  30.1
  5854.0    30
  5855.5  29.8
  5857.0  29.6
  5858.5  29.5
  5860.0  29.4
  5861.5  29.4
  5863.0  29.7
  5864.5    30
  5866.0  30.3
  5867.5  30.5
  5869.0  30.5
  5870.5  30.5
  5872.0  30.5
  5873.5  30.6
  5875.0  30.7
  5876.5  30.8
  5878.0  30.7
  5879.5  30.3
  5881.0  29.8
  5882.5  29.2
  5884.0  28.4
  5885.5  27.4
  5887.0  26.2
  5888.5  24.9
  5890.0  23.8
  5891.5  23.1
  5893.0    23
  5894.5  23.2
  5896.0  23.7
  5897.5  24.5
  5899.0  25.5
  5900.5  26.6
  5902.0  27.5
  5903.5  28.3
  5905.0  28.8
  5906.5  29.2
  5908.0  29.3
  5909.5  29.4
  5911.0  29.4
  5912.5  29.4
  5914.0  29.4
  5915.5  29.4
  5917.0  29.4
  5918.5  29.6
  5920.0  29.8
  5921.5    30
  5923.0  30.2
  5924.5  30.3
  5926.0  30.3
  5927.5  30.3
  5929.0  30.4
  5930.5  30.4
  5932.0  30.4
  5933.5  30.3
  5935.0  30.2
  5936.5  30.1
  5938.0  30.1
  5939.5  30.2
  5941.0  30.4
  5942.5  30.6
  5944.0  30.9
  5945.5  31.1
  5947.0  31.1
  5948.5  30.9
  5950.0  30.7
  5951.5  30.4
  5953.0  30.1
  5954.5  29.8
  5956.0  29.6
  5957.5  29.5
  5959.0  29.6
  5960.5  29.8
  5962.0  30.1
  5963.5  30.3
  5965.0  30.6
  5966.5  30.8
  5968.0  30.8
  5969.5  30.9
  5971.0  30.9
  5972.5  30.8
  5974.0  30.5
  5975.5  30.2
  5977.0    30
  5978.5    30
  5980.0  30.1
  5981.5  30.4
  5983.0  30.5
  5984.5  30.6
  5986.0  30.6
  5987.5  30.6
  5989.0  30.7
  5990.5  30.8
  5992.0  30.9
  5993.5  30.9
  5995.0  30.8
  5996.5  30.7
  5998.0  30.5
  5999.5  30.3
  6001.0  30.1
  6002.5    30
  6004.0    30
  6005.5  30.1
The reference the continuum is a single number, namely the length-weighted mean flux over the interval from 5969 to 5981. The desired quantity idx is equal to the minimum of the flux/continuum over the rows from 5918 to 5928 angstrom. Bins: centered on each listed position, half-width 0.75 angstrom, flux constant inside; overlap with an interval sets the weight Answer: 0.97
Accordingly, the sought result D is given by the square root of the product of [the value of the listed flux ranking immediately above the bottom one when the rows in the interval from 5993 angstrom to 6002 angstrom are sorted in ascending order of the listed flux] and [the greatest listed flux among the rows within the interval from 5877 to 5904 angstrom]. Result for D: 30.5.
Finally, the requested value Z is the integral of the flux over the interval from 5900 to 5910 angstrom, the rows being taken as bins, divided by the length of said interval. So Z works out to 28.5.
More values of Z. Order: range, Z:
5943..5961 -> 30.3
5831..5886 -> 30.4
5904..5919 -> 29.3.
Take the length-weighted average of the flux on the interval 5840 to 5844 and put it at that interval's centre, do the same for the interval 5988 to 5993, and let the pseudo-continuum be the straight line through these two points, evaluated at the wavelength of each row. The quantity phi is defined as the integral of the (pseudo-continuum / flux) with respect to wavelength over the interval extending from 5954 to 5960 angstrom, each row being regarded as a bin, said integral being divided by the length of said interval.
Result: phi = 1.04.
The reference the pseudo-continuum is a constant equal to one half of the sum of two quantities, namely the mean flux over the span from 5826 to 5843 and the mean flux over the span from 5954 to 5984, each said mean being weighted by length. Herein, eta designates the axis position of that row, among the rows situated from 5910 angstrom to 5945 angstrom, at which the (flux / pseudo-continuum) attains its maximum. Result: 5944.0 angstrom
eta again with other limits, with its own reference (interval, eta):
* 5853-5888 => 5876.5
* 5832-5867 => 5833.0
